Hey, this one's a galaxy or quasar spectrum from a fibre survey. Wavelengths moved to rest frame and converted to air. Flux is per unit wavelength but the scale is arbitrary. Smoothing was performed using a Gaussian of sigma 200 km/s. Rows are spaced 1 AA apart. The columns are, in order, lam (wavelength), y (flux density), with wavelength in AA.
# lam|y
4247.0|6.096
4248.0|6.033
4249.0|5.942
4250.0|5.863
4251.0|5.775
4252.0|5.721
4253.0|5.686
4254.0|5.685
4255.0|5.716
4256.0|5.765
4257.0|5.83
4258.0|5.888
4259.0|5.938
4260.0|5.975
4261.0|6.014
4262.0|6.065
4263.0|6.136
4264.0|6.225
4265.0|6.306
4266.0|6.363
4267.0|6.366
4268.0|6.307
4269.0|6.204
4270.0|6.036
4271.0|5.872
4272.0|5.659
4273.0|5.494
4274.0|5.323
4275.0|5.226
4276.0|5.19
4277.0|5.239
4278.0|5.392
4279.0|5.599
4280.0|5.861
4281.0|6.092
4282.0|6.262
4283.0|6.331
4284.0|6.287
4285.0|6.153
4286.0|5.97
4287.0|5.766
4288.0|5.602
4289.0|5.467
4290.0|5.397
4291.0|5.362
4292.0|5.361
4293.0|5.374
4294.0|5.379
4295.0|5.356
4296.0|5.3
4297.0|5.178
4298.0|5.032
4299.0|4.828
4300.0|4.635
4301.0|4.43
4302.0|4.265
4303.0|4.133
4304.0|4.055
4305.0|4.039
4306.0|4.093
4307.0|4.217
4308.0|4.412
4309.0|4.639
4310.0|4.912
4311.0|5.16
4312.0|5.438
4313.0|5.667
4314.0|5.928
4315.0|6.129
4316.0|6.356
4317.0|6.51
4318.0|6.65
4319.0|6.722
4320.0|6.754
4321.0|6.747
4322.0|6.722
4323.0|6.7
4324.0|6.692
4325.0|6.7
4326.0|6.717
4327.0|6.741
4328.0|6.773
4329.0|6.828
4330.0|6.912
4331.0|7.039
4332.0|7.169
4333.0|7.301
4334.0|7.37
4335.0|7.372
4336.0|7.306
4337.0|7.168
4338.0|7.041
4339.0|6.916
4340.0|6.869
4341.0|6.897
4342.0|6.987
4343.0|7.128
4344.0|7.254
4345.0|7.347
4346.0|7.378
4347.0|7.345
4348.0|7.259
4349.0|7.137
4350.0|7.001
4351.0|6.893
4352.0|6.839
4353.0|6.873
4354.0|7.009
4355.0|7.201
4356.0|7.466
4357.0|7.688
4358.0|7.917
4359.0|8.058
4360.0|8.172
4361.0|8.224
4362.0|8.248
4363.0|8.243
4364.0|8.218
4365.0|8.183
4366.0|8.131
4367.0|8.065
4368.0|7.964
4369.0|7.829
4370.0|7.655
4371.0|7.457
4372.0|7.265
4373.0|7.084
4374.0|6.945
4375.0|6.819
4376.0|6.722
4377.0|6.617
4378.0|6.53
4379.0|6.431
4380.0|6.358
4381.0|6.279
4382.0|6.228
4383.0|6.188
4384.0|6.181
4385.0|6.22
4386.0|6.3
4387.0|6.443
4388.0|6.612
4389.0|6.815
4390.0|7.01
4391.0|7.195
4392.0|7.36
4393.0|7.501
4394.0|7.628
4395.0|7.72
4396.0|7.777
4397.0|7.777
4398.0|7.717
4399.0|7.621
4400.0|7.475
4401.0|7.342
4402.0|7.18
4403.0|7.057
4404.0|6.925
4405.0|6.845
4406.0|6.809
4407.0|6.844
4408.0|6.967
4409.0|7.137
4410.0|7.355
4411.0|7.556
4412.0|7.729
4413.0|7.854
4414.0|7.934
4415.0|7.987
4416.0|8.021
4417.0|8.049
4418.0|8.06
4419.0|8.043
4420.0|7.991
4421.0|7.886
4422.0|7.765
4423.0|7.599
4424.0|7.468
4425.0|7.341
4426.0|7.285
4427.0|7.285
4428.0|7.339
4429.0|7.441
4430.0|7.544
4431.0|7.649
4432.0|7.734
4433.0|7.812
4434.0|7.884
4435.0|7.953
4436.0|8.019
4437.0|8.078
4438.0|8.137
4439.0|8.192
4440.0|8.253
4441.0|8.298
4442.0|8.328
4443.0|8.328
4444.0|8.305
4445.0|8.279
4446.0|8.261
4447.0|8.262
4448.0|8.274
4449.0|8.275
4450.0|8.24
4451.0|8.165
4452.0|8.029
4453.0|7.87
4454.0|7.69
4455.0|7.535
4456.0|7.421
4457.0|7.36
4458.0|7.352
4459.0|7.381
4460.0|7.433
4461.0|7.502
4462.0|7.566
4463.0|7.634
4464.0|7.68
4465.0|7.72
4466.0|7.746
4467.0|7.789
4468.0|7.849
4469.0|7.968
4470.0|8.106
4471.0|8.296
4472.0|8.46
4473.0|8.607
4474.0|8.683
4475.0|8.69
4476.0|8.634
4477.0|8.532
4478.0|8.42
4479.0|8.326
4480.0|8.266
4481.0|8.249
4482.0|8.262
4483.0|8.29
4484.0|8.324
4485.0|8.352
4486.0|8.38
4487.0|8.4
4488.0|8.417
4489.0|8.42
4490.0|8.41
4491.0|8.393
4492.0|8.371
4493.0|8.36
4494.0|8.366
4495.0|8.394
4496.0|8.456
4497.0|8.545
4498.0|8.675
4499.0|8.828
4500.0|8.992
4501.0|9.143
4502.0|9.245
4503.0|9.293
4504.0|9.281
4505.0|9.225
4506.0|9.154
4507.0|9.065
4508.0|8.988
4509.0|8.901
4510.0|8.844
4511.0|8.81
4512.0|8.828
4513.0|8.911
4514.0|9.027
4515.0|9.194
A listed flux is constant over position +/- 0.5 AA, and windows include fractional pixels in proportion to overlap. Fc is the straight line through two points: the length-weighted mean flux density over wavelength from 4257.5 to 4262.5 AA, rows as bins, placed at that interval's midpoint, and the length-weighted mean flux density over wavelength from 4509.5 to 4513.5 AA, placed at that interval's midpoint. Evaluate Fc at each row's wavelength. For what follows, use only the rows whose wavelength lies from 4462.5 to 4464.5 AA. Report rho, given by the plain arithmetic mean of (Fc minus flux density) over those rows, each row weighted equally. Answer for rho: 0.6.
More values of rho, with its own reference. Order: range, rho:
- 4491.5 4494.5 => 0.3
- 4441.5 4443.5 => -0.3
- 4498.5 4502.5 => -0.3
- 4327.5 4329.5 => 0.0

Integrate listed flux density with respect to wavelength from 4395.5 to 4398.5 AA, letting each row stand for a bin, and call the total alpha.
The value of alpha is 23.3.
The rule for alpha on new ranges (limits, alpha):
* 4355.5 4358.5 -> 23.1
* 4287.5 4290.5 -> 16.5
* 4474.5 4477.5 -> 25.9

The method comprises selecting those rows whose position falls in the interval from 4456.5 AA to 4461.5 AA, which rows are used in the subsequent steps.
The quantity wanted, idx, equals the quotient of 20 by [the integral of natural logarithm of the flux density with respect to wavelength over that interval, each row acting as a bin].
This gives 2.00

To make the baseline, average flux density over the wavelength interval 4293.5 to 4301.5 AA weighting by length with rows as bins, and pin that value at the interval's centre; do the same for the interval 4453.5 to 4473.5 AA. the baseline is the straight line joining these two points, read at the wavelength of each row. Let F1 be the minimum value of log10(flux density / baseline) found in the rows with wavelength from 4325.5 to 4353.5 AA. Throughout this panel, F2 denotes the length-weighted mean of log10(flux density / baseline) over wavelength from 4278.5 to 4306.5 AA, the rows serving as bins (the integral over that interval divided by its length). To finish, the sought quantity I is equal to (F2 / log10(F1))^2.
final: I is 0.0004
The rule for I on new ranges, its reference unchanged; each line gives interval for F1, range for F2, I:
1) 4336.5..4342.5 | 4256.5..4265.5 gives 0.0153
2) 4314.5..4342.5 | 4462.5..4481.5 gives 0.0002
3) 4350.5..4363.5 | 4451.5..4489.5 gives 0.0001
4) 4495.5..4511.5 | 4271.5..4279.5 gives 0.0009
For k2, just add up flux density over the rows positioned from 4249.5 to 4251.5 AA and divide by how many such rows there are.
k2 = 5.8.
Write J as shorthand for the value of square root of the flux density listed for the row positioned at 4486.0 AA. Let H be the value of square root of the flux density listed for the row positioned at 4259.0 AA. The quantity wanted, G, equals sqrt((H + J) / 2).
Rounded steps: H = 2.44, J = 2.89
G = 1.63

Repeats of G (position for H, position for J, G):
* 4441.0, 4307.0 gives 1.57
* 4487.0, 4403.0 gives 1.67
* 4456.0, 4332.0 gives 1.64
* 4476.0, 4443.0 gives 1.71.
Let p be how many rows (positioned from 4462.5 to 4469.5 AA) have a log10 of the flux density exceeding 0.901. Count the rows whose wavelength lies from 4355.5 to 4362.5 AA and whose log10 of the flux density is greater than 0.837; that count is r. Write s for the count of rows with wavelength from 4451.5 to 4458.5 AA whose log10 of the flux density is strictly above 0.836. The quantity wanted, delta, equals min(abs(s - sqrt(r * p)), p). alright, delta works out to 1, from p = 1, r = 7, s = 7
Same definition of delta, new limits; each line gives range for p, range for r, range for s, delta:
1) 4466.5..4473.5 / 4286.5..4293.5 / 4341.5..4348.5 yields 5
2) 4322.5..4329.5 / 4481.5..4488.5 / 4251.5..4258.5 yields 0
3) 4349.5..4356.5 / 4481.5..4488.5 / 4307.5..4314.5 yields 0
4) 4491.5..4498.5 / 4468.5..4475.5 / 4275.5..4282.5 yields 7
